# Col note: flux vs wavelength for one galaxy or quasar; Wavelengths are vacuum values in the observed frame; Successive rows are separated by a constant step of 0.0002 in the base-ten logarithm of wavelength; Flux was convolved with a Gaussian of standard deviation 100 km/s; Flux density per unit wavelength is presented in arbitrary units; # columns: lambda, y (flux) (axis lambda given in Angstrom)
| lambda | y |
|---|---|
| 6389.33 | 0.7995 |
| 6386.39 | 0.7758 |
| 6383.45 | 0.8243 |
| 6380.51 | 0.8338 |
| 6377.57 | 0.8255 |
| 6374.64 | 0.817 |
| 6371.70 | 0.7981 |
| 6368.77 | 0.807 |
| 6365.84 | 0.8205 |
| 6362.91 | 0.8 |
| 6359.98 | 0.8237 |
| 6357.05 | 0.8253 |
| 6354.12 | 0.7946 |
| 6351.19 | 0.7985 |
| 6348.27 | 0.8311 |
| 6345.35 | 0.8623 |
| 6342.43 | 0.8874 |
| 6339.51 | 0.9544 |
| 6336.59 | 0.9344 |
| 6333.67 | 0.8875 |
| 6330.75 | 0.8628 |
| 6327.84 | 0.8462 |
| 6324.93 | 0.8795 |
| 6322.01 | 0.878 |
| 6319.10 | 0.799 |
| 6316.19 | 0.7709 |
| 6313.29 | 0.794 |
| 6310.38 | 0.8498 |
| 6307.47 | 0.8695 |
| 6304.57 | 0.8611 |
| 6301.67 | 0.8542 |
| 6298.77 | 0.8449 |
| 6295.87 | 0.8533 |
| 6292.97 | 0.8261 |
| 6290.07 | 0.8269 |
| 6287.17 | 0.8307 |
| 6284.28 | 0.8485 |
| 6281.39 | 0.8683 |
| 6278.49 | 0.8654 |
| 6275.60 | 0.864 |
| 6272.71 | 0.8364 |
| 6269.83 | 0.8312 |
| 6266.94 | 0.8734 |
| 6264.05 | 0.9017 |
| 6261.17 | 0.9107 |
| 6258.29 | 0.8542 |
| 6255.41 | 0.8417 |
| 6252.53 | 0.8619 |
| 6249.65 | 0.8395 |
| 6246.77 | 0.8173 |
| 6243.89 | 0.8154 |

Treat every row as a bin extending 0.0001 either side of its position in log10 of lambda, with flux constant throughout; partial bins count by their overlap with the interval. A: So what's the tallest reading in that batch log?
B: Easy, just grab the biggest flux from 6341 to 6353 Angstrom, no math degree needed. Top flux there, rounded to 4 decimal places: 0.8874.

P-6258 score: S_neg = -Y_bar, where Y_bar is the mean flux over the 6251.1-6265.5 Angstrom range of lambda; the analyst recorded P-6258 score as -0.87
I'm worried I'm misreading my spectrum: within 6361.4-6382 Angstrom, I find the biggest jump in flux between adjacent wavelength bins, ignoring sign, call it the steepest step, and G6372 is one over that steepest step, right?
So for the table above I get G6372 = 49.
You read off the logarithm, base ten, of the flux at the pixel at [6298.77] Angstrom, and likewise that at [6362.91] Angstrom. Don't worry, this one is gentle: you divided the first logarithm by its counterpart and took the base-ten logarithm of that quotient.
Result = -0.12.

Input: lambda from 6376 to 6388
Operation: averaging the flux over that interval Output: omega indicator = 0.815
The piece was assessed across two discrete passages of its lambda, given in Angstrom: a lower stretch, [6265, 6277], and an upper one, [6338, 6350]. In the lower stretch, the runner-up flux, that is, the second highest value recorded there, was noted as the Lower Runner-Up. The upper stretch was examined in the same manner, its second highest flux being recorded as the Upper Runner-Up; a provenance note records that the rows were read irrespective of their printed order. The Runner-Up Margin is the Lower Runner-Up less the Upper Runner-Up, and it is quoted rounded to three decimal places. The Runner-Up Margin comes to -0.023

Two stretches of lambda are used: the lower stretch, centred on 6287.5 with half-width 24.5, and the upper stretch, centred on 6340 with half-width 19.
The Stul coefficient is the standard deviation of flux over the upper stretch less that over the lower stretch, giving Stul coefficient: 0.03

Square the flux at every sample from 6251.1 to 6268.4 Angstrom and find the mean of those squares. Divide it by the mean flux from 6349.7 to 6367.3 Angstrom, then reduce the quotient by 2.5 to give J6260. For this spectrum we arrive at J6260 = -1.56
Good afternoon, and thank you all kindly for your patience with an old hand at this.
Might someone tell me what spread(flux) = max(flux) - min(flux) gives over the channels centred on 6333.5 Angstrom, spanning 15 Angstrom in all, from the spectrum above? 0.11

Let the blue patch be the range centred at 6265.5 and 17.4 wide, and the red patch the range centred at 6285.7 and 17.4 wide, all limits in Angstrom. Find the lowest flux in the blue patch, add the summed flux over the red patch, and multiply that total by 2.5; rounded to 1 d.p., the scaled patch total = 14.7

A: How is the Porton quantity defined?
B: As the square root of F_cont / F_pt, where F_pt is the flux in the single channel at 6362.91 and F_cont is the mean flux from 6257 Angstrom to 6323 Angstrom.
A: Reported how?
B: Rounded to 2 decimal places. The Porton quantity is 1.03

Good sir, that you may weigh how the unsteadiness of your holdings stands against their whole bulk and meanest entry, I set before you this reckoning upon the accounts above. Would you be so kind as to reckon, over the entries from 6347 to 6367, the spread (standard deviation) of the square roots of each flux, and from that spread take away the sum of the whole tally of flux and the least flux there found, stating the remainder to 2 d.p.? -6.48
